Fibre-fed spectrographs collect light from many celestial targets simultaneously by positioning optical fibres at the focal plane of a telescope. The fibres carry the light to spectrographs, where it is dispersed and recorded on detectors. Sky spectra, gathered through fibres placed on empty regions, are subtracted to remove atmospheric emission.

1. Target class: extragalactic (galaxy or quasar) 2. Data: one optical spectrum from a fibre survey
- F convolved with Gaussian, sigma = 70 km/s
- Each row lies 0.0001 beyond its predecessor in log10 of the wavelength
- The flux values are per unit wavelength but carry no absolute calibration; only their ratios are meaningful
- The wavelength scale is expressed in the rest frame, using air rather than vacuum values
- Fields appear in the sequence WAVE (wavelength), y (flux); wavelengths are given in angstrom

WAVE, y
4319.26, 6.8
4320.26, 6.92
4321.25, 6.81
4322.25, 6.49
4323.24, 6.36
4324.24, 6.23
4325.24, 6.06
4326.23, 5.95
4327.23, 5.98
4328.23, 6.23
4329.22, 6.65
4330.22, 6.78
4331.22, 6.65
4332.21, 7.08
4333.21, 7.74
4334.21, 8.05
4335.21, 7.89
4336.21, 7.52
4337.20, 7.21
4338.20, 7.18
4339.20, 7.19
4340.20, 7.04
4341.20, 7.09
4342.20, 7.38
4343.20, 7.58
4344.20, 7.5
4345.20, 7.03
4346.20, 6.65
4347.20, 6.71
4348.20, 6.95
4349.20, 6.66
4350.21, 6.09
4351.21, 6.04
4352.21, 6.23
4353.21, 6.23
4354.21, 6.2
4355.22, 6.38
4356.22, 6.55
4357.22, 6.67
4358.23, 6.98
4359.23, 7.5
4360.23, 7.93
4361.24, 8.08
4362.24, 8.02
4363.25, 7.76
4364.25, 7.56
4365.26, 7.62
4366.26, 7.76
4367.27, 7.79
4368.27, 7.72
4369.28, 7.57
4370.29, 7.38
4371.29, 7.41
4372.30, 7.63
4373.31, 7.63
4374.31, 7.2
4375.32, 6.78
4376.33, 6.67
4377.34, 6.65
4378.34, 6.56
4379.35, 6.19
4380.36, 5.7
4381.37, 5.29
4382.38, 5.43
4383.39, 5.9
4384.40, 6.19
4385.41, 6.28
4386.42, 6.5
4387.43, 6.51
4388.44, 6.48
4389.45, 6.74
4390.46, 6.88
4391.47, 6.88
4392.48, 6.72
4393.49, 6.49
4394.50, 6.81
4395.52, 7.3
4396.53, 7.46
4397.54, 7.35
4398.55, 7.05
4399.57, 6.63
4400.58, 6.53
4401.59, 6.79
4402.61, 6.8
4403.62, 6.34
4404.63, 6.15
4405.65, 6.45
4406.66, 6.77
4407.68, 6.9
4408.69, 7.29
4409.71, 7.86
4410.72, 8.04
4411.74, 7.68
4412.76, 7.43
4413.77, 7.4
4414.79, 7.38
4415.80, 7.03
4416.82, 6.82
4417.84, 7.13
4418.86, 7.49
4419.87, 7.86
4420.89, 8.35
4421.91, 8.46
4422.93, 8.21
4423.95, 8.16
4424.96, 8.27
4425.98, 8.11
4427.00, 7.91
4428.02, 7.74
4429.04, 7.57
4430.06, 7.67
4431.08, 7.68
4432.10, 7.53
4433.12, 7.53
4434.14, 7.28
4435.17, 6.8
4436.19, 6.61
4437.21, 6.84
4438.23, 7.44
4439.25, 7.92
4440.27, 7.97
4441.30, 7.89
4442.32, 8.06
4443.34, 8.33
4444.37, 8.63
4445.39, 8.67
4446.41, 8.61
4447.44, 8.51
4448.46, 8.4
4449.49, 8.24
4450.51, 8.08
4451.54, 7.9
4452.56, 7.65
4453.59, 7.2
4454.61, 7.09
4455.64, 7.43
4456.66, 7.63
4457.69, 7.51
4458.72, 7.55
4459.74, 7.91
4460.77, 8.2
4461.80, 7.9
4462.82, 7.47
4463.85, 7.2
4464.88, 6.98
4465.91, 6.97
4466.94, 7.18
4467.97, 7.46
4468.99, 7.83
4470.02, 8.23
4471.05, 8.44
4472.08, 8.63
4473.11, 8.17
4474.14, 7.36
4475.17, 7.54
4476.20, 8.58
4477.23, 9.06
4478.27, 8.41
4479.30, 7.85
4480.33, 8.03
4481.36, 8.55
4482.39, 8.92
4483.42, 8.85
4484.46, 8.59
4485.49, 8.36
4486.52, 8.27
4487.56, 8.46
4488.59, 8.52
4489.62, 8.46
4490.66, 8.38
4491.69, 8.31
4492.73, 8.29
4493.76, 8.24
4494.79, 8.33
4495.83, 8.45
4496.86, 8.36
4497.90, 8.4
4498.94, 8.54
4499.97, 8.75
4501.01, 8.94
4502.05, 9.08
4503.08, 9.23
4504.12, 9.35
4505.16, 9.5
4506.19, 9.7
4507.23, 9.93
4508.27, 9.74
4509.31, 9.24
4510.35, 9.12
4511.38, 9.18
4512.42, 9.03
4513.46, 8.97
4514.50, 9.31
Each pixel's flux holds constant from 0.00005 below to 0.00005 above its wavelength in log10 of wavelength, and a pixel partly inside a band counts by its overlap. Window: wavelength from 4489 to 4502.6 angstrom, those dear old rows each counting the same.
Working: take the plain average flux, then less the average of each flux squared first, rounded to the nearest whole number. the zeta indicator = -64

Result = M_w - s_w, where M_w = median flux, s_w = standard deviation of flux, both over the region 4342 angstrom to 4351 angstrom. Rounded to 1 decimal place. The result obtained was 6.5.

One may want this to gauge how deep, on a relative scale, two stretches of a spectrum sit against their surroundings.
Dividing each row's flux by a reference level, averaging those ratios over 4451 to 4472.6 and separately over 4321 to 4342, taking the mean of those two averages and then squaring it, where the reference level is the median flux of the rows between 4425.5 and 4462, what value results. 0.86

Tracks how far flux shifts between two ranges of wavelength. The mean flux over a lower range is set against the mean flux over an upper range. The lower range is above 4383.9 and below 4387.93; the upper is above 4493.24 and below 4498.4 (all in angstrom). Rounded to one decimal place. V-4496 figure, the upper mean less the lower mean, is 2.0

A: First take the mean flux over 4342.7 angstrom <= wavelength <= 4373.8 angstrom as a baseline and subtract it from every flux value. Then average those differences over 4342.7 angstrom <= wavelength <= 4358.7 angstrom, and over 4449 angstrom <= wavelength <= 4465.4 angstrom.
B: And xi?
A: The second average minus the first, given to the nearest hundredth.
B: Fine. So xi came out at 0.97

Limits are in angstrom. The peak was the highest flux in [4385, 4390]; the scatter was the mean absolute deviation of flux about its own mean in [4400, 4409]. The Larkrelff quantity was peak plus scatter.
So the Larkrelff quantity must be 7.01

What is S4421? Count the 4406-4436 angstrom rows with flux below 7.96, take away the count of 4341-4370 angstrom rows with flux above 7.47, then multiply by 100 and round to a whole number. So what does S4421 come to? 900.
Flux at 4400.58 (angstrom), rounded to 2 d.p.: 6.53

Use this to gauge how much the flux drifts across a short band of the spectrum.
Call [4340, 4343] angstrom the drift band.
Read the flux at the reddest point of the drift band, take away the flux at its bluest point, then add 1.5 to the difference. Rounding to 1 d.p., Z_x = 1.8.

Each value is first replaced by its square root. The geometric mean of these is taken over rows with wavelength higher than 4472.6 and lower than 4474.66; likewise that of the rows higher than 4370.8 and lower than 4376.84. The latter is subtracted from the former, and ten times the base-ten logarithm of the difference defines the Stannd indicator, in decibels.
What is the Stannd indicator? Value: -10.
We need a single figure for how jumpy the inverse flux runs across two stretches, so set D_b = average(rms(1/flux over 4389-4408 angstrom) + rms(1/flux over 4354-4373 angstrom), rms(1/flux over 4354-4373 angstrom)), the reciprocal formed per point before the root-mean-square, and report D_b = 0.210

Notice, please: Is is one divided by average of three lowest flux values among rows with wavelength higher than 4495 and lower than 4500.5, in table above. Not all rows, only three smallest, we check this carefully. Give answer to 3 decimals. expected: 0.119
